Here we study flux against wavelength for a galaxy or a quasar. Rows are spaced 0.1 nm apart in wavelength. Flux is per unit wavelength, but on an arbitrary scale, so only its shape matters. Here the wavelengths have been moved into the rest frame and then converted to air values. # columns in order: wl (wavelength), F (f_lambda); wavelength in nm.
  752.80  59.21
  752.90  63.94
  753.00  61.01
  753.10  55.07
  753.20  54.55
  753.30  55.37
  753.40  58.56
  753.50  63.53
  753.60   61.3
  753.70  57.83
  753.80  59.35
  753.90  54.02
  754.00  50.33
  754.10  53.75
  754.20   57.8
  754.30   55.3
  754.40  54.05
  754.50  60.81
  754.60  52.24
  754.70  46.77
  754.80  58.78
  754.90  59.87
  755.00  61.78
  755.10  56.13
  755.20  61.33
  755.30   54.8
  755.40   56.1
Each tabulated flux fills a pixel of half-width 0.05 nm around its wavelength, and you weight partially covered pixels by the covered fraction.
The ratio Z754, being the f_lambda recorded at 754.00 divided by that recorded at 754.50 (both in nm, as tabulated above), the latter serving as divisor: 0.83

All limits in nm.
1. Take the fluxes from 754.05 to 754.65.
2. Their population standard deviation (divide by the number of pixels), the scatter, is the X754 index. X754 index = 2.9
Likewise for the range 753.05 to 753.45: 1.6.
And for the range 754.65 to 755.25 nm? 5.1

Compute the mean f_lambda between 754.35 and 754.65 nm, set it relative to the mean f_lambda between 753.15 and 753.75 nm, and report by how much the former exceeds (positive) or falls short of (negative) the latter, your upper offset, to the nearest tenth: -2.8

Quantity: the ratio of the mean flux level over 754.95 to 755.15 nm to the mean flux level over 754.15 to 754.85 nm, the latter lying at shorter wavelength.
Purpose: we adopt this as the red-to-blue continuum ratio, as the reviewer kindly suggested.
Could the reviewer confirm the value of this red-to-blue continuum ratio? 1.07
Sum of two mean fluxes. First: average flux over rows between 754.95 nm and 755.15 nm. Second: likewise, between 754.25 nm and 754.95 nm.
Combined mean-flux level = 114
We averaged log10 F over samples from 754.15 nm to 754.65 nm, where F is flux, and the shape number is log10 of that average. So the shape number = 0.243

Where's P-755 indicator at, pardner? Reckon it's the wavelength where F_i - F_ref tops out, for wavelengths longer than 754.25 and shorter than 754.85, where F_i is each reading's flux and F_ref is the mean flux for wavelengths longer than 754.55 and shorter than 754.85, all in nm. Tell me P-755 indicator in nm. 754.50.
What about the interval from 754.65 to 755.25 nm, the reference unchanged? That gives 755.00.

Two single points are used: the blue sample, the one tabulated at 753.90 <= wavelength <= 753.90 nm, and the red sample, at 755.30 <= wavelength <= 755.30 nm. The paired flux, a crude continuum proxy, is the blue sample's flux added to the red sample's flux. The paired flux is 109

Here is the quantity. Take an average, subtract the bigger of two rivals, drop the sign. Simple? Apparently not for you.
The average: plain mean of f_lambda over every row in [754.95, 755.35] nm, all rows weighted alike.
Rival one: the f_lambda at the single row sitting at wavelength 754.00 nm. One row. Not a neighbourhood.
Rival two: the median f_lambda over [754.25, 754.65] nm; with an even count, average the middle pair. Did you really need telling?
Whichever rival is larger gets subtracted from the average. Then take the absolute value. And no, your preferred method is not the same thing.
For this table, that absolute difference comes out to 4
